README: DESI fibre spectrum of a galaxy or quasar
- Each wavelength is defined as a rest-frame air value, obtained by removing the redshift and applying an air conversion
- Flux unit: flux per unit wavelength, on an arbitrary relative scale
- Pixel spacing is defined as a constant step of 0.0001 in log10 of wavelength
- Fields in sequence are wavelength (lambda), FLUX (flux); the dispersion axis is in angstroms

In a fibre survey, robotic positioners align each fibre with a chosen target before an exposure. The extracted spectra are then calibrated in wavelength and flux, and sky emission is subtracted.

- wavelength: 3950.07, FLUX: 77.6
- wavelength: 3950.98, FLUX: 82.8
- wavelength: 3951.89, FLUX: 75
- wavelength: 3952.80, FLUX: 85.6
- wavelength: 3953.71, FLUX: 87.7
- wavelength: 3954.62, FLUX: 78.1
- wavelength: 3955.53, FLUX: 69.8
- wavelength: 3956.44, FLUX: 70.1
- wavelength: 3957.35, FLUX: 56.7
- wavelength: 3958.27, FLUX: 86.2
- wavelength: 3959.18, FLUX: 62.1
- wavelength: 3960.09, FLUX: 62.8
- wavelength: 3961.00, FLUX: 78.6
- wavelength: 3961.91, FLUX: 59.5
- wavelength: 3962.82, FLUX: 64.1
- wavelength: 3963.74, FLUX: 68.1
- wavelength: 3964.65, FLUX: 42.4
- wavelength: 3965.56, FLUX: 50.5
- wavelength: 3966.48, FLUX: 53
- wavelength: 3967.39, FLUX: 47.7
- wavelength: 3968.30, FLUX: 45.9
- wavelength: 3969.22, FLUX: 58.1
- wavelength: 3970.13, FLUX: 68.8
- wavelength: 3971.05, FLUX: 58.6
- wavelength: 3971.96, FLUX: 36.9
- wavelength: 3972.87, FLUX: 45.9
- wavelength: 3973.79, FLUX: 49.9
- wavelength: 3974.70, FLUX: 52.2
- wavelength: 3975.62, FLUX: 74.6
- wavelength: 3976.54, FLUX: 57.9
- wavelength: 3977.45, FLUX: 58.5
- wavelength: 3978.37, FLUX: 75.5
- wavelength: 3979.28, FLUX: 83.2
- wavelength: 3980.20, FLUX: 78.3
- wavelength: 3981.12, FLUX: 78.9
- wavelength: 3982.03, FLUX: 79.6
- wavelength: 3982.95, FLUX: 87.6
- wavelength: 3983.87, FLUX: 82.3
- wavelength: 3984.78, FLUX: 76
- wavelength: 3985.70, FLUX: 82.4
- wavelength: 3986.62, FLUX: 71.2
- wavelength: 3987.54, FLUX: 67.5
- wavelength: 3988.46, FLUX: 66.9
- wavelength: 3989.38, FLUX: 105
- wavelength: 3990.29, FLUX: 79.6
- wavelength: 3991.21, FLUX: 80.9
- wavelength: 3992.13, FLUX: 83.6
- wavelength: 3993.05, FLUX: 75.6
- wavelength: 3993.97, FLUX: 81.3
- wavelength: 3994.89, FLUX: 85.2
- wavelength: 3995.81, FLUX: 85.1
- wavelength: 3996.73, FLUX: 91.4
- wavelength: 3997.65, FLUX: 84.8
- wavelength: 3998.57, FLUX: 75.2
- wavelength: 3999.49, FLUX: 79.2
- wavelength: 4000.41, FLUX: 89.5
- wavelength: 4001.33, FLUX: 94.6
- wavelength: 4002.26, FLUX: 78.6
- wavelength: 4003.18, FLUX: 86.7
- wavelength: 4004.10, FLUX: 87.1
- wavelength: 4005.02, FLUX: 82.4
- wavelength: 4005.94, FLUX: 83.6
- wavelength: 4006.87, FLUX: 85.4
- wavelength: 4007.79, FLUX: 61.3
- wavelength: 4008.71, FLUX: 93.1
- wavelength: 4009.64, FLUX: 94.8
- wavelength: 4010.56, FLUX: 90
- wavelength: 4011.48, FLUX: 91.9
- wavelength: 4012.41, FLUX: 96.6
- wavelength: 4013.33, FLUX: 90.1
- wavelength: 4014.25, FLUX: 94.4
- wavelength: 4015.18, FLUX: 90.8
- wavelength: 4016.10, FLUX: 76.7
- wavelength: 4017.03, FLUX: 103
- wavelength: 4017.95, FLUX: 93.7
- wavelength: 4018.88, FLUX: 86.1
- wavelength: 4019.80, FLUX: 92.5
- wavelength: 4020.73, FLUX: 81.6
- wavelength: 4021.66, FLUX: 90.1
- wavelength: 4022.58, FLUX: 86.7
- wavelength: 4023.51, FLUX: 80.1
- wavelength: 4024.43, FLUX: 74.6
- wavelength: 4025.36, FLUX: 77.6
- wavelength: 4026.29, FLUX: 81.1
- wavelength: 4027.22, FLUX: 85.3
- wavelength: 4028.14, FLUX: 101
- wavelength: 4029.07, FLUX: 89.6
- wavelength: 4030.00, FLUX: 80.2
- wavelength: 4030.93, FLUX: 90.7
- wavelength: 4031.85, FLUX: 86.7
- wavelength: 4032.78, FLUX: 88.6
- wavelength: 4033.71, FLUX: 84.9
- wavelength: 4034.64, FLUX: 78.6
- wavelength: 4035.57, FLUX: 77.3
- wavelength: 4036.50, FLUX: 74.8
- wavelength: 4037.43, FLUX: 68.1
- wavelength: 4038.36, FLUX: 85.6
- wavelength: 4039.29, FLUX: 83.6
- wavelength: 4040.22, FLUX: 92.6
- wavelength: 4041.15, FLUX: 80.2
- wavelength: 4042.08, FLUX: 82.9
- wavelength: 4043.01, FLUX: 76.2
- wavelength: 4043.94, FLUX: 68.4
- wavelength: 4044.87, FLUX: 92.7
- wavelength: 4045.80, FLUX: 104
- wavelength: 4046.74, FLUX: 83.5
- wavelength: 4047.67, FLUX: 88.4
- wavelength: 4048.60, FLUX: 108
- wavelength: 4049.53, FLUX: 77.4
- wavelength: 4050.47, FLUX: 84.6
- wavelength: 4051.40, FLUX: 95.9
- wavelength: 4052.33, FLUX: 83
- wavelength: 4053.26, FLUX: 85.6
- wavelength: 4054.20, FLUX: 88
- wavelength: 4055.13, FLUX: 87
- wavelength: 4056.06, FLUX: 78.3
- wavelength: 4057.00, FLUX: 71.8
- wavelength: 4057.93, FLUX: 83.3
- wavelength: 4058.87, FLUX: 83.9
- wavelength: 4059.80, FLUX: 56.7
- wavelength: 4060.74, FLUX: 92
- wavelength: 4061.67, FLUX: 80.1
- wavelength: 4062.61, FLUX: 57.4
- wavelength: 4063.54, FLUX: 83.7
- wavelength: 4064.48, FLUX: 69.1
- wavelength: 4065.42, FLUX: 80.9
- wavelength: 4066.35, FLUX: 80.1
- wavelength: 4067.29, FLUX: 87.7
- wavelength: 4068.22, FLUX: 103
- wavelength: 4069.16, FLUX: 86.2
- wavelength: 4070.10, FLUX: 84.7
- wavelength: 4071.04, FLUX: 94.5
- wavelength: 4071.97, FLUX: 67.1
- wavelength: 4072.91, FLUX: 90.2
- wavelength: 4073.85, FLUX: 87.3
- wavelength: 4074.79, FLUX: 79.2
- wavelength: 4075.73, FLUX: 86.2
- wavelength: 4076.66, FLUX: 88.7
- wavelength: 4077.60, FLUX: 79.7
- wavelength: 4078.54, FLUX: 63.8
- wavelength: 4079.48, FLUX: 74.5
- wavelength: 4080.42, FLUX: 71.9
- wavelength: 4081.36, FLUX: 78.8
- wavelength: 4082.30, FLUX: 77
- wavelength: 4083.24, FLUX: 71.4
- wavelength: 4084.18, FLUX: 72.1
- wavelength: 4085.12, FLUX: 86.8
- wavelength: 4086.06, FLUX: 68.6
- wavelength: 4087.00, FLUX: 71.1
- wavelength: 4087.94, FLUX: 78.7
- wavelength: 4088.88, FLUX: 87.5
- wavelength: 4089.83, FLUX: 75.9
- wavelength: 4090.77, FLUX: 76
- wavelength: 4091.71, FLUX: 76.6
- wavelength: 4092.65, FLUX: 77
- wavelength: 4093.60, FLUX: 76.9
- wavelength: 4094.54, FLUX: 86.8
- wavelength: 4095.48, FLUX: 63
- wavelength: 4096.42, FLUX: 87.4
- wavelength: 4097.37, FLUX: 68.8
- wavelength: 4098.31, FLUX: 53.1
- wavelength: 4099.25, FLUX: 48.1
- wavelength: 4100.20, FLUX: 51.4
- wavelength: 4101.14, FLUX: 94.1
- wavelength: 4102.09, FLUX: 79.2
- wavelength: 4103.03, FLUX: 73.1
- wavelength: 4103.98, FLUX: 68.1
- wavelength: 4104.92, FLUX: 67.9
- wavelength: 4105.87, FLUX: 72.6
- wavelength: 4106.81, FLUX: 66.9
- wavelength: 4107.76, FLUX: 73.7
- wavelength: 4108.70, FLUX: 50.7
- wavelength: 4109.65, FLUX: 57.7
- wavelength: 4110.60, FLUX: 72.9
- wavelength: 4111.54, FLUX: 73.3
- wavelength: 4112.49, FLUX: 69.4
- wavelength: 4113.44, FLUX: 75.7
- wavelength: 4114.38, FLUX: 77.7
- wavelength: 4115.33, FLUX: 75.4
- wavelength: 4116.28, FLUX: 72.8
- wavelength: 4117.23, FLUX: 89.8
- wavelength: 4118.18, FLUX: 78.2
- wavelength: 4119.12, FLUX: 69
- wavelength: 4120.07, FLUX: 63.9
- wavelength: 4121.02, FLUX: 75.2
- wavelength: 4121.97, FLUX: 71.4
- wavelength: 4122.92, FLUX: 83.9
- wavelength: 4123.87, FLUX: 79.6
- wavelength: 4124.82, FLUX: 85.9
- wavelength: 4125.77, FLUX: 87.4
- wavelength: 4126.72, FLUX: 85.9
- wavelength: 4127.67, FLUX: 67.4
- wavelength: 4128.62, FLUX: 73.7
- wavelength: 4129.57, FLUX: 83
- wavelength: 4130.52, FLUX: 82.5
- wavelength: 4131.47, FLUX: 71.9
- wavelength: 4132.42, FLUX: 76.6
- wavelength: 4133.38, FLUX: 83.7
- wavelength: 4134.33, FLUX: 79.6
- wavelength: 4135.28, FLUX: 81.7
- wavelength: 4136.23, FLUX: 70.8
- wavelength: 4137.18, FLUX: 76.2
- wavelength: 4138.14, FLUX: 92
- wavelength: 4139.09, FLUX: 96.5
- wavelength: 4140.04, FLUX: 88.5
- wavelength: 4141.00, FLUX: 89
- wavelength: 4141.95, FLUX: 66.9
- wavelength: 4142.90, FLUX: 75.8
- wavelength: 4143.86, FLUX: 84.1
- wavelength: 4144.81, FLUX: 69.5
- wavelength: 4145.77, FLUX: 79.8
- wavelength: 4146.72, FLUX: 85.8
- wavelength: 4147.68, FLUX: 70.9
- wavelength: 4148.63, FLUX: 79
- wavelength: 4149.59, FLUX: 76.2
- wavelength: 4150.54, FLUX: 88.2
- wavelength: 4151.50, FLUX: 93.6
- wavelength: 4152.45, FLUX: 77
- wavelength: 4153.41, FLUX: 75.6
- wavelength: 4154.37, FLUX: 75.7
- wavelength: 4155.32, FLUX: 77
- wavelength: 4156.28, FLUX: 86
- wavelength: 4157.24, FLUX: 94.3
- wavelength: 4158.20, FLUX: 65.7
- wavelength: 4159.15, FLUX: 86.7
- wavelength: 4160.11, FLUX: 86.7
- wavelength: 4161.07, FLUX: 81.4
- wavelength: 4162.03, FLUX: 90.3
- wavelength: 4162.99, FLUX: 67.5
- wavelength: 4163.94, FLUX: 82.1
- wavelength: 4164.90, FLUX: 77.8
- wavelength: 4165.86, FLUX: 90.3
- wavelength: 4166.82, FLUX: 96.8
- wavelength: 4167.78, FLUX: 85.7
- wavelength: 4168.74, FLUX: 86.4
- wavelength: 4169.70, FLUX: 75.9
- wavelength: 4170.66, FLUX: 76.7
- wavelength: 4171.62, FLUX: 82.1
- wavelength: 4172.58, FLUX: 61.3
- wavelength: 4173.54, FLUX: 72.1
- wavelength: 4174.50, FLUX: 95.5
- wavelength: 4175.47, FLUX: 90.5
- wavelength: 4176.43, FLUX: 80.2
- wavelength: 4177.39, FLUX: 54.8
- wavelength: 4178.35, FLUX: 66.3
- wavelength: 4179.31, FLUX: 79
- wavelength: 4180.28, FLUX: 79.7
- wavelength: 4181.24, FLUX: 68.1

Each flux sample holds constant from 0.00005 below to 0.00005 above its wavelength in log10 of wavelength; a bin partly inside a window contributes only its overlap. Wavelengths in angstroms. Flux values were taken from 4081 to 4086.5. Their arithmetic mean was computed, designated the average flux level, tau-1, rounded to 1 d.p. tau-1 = 75.8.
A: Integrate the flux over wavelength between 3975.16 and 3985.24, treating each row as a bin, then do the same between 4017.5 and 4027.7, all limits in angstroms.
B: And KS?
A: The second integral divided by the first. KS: 1.13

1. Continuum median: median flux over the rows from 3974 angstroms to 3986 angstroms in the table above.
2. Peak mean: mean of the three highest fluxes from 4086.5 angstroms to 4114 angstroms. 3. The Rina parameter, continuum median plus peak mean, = 168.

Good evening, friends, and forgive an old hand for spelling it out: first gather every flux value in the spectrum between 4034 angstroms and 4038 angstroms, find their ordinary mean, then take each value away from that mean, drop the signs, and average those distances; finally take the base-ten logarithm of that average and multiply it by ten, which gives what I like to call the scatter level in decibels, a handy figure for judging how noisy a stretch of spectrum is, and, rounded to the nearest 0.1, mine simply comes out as 5.2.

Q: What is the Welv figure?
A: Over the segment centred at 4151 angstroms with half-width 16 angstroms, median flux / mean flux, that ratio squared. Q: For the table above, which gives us 1.00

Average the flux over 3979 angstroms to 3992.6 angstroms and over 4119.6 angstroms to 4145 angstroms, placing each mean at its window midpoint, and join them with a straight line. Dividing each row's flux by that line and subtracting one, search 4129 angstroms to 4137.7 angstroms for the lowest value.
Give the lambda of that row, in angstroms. 4136.23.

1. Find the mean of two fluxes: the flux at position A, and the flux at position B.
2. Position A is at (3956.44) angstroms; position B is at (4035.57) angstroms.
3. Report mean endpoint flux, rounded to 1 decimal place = 73.7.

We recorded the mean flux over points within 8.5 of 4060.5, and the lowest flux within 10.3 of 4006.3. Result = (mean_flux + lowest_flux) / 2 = 71.0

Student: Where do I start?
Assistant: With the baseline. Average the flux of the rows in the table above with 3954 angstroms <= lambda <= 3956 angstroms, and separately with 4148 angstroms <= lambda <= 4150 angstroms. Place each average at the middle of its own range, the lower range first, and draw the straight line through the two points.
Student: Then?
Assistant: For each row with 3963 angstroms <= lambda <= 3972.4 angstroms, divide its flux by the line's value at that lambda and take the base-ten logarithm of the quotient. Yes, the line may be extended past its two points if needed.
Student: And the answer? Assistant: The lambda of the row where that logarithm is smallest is 3971.96 angstroms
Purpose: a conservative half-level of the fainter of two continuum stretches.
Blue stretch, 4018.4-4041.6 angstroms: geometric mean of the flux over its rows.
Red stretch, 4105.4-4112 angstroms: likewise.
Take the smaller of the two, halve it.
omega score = 33.1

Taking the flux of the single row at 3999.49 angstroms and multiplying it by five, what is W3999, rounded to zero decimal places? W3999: 396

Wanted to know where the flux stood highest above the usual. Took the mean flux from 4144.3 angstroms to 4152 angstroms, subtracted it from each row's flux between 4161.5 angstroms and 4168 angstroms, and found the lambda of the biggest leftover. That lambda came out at 4166.82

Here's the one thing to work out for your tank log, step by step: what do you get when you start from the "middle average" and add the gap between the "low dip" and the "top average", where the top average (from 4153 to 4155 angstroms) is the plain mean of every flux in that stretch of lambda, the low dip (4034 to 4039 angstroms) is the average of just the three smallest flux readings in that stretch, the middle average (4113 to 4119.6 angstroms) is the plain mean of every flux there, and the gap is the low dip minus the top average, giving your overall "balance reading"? 75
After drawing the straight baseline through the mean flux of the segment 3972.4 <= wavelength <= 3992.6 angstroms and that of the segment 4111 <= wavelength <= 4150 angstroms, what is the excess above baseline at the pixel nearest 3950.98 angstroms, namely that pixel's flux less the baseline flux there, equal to 10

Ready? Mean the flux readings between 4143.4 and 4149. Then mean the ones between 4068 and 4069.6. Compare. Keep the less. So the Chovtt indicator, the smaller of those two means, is 78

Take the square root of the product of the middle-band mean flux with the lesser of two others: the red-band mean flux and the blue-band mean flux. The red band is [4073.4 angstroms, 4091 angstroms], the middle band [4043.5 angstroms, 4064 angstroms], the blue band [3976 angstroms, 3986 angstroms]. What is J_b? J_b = 80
